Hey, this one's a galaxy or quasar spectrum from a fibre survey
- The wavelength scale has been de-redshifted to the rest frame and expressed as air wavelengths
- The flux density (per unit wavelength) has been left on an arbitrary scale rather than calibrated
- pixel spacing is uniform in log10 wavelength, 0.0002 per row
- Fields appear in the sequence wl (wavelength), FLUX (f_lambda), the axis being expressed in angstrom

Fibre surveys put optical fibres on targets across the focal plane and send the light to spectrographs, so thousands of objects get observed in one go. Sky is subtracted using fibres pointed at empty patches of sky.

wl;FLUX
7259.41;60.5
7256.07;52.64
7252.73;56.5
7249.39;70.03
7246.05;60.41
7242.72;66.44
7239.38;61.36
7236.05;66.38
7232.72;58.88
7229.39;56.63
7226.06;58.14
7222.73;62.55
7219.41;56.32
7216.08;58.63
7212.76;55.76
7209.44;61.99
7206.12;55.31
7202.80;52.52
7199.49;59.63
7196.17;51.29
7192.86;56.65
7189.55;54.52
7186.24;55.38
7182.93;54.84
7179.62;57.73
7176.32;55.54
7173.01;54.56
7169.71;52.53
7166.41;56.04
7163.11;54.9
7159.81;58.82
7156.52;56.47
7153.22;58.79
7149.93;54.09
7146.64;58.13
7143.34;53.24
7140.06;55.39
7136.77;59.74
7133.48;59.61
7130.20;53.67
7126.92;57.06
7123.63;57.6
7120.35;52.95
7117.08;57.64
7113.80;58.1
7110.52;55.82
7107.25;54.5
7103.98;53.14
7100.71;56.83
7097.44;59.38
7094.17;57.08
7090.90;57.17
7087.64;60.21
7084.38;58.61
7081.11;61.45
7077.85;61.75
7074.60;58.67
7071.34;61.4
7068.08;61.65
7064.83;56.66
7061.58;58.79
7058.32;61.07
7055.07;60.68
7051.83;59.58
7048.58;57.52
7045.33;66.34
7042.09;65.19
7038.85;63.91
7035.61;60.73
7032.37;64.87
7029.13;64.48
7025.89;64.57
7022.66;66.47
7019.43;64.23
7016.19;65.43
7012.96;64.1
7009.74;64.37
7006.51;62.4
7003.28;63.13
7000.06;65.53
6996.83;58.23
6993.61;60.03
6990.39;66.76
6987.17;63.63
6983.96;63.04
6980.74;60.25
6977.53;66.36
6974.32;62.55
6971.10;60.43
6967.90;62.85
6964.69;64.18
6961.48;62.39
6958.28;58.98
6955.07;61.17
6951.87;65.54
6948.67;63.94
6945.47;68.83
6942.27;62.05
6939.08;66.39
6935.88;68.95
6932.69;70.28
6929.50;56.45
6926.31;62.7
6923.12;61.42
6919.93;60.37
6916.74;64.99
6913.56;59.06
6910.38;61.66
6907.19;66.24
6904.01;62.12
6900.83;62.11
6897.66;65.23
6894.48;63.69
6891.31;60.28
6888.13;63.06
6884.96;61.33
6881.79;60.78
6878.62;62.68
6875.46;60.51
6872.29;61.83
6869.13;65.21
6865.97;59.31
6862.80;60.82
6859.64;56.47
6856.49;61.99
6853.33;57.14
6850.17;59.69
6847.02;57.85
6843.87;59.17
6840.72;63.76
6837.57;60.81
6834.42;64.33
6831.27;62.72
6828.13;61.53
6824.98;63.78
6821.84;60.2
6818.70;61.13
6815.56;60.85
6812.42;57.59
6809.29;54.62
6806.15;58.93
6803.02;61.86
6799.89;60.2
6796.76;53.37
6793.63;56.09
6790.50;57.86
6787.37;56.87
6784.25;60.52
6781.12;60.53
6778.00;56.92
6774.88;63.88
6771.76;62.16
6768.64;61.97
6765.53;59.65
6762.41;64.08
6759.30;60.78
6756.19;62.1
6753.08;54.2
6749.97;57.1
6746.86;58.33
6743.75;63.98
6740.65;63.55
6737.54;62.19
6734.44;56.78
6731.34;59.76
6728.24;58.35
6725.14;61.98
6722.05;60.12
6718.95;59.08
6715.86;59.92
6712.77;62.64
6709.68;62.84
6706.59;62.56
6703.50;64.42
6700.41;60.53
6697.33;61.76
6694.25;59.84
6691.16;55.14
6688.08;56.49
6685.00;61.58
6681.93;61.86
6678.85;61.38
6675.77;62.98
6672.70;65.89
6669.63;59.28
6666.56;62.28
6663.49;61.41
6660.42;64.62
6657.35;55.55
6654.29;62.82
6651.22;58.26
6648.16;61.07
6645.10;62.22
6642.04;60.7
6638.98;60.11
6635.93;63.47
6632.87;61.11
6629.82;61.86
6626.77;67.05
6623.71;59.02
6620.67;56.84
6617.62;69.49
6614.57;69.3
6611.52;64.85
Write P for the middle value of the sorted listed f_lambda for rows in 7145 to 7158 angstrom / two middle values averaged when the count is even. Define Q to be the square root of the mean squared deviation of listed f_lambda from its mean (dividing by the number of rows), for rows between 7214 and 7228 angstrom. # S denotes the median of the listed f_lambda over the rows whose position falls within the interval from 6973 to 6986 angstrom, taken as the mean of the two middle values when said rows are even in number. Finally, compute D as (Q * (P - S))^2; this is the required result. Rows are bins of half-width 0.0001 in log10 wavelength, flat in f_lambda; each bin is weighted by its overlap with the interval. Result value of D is 156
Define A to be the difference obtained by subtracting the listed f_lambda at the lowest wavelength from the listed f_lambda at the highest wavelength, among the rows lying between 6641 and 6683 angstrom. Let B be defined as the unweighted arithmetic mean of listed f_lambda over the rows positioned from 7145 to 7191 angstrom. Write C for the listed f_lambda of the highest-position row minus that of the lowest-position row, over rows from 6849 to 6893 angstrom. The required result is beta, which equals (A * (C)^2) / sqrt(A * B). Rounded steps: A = 1.2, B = 55.9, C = 1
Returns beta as 0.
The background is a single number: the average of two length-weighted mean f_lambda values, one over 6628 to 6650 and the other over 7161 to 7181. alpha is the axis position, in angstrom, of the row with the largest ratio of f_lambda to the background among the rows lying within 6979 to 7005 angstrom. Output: 6990.39 angstrom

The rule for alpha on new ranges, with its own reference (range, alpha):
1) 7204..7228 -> 7222.73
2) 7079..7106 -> 7081.11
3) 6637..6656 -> 6654.29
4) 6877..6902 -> 6897.66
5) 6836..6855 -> 6840.72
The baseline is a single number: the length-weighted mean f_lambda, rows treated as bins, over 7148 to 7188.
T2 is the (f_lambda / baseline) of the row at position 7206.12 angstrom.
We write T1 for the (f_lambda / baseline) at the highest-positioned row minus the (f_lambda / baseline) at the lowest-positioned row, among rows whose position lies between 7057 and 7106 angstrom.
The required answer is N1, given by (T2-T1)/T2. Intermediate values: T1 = -0.14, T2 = 0.99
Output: 1.14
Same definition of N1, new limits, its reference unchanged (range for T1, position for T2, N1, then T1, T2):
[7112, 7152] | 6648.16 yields 1.07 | -0.07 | 1.09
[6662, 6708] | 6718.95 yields 0.98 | 0.02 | 1.06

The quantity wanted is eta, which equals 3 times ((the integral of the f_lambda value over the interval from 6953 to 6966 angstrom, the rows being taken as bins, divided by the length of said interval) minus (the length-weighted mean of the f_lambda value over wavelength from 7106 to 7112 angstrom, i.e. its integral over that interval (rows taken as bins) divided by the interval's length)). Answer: 20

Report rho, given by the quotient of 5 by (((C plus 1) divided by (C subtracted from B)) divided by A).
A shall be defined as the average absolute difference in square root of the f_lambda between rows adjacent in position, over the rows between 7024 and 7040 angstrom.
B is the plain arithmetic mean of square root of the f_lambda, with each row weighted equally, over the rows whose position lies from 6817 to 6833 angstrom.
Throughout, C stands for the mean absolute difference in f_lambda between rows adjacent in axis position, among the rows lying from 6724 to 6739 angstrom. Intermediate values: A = 0.12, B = 7.87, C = 3.4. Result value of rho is 0.6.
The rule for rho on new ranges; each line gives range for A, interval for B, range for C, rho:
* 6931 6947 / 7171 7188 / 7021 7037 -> 2.6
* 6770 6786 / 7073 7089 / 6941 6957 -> 0.6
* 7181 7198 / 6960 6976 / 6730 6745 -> 1.1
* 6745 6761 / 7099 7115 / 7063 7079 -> 1.4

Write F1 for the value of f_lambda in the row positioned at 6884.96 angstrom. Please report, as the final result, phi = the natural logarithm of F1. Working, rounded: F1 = 61.33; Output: 4.12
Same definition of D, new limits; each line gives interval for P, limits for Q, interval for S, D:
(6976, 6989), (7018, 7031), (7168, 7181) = 55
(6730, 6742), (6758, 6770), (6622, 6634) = 1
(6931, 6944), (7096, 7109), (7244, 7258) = 478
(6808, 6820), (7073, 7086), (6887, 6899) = 38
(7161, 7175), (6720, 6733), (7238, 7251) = 141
